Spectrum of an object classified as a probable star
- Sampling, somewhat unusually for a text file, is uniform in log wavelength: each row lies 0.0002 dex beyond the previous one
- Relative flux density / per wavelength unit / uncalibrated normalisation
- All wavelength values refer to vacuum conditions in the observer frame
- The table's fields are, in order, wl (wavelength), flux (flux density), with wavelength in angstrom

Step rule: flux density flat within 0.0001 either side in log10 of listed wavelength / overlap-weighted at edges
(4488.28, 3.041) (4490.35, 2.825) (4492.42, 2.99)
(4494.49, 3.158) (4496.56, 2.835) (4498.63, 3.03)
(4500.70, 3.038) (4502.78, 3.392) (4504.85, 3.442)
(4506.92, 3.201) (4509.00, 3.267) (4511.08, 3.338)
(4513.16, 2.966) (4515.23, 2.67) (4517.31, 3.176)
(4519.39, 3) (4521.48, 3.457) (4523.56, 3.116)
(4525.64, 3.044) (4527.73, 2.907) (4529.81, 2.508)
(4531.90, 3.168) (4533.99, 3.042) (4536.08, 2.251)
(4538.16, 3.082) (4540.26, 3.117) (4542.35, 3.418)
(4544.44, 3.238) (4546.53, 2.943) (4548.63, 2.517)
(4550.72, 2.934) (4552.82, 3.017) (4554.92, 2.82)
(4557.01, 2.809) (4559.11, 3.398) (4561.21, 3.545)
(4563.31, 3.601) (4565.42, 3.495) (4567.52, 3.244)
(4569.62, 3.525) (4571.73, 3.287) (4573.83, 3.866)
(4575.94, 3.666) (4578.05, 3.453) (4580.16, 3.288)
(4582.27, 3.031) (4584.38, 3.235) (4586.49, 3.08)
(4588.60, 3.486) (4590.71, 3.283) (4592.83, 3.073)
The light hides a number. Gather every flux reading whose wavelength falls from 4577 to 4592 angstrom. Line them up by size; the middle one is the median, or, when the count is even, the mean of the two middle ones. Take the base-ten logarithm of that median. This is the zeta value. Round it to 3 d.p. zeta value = 0.516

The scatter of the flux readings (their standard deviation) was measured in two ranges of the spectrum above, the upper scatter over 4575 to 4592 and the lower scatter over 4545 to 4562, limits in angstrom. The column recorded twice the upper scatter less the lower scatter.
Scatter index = 0.09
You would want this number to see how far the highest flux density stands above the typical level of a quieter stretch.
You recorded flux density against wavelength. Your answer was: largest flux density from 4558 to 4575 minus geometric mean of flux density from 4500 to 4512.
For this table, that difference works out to 0.59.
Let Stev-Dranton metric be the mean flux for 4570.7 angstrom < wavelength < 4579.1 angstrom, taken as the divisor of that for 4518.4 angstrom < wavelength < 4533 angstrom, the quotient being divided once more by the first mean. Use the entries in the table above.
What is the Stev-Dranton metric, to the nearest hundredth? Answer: 0.24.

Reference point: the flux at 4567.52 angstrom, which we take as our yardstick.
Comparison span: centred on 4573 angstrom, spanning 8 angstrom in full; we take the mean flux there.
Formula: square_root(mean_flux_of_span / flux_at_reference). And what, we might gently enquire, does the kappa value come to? 1.05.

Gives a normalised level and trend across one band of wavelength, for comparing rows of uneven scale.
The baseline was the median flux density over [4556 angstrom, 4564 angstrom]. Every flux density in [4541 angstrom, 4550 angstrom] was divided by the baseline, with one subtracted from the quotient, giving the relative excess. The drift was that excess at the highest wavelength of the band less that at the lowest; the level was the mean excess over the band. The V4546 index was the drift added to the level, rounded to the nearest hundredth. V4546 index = -0.39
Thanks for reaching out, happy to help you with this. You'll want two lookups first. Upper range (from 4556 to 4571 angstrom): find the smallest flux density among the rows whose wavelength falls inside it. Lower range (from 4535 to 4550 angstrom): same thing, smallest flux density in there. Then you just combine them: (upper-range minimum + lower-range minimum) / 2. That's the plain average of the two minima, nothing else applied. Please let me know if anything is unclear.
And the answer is 2.5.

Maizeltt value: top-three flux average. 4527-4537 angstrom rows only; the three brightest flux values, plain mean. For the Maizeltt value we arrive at 3.04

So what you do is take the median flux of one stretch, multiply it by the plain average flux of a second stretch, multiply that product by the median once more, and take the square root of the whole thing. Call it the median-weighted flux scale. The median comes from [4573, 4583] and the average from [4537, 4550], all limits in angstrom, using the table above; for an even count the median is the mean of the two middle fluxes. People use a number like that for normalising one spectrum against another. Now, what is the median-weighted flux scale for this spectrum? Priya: 6.0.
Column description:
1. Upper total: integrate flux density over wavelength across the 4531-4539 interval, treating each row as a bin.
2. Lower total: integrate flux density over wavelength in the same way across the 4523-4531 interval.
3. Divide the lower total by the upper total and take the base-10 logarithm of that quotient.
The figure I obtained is 0.00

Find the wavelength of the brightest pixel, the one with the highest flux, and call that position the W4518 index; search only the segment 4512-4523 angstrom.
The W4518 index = 4521.48 angstrom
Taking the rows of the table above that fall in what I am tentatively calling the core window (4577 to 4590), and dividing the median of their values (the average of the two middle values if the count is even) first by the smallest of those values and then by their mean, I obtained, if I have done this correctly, 0.330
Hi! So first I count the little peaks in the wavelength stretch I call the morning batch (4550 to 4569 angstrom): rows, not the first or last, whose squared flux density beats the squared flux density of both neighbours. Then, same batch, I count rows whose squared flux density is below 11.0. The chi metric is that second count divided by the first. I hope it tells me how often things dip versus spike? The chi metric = 2.5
